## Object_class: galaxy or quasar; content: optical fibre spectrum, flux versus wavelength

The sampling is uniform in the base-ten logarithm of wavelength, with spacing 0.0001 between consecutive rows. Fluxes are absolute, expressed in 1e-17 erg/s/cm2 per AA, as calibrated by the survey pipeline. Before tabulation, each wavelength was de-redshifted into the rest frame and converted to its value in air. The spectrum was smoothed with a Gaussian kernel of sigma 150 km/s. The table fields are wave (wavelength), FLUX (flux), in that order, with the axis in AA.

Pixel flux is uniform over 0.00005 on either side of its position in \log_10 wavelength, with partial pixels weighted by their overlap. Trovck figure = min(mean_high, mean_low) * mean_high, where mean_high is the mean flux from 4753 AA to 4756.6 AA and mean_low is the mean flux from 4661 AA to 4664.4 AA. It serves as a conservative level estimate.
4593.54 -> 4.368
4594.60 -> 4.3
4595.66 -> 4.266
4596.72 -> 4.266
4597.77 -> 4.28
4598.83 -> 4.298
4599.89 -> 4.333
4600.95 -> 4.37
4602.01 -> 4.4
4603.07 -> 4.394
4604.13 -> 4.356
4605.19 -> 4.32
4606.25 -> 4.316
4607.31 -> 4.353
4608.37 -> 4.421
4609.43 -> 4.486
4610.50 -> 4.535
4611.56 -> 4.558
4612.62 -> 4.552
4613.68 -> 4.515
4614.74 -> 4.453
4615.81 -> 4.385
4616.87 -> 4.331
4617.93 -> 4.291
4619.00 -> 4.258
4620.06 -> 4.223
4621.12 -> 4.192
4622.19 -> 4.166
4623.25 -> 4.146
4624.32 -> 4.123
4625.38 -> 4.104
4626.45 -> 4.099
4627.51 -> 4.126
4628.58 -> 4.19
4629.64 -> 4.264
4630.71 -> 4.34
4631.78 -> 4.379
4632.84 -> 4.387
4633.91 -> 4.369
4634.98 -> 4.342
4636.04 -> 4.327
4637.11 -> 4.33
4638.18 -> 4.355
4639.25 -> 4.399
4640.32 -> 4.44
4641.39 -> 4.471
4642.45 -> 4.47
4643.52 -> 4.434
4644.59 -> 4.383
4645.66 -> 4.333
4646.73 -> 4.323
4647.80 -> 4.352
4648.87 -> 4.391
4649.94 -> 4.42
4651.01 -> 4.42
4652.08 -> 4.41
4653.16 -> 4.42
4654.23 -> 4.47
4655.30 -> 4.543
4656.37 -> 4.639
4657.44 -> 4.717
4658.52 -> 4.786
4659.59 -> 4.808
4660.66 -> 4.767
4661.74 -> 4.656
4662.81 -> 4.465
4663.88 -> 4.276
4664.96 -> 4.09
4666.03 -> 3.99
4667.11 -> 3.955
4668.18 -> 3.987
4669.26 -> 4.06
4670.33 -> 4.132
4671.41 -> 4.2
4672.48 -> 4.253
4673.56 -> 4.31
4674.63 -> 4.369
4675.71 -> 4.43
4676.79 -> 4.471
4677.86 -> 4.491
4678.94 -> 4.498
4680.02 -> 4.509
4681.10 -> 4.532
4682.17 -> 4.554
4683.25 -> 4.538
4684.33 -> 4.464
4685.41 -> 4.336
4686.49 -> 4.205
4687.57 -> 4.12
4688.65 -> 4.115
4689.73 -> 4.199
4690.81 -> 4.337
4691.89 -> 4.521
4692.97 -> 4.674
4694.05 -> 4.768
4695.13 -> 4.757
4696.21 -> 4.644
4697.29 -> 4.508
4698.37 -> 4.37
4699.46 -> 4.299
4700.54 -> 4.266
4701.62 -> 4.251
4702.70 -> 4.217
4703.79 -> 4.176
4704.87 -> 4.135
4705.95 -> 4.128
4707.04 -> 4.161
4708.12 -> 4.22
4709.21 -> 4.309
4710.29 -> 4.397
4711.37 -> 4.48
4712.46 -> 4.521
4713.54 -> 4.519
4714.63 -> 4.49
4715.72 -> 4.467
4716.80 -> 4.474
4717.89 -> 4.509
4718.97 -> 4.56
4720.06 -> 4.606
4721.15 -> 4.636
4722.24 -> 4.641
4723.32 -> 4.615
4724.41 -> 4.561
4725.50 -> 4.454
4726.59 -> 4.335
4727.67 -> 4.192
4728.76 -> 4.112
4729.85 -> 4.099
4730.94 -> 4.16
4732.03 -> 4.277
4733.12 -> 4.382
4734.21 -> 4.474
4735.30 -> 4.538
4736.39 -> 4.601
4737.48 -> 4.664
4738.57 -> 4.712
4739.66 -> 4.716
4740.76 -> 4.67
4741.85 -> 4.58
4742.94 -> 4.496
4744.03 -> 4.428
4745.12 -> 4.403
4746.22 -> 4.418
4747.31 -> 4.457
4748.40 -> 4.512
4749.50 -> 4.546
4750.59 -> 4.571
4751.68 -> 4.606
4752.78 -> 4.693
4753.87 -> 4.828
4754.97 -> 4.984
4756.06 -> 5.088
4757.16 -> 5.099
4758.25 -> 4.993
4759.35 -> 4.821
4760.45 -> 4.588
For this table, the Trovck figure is 22.2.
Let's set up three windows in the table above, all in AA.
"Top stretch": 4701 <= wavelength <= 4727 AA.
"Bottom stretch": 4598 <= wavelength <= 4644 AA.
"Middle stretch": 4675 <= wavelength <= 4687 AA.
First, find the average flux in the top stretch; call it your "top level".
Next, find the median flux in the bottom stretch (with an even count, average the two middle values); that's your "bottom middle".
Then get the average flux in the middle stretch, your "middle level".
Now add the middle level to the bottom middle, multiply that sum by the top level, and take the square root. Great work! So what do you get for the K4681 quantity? 6.23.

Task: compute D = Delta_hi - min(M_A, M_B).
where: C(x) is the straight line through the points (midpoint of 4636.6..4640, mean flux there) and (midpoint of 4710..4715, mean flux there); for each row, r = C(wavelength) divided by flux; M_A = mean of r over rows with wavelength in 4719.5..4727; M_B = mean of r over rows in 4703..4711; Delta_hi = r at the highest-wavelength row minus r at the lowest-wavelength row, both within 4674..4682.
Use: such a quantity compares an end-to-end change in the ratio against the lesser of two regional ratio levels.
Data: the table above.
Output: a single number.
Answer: -1.02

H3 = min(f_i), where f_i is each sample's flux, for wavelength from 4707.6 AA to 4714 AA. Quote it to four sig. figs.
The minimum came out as 4.220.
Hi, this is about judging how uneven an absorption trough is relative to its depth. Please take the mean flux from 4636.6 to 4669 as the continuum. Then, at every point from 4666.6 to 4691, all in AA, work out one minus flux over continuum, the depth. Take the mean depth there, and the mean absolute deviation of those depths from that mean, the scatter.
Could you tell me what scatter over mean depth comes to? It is 1.5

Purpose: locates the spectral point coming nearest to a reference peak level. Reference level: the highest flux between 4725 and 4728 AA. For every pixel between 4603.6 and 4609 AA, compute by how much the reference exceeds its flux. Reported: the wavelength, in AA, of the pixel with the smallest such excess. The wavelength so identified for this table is 4608.37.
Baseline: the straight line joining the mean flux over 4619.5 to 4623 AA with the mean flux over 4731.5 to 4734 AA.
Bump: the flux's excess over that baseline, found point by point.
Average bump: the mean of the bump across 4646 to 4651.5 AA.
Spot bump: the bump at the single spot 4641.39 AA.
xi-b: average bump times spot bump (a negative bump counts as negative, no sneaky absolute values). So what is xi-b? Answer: 0.04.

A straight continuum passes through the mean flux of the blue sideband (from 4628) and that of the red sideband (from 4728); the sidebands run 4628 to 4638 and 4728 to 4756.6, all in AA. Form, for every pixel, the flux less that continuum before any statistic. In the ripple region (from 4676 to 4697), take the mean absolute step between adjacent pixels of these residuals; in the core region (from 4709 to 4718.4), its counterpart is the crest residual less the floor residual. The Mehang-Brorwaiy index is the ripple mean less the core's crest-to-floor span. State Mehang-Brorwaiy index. -0.134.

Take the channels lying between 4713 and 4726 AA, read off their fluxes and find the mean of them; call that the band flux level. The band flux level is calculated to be 4.54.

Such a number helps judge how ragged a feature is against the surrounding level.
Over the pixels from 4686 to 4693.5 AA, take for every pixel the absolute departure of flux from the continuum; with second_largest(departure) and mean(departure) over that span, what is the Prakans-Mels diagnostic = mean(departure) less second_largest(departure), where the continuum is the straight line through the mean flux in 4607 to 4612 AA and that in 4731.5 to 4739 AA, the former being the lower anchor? -0.136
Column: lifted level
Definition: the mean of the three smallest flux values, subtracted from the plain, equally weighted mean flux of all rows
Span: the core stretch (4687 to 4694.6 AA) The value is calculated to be 0.25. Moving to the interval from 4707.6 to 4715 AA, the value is 0.11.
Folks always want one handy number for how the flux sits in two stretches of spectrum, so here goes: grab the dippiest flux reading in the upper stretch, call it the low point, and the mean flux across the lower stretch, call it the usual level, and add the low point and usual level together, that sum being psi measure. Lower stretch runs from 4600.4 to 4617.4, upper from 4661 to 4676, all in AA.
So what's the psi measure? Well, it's 8.38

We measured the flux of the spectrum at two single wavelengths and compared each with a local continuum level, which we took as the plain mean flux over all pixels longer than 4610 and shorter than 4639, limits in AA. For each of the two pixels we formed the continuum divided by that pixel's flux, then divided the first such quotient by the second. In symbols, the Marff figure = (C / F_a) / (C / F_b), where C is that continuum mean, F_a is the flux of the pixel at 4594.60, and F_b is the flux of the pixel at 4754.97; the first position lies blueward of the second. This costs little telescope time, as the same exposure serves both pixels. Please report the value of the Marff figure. 1.16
